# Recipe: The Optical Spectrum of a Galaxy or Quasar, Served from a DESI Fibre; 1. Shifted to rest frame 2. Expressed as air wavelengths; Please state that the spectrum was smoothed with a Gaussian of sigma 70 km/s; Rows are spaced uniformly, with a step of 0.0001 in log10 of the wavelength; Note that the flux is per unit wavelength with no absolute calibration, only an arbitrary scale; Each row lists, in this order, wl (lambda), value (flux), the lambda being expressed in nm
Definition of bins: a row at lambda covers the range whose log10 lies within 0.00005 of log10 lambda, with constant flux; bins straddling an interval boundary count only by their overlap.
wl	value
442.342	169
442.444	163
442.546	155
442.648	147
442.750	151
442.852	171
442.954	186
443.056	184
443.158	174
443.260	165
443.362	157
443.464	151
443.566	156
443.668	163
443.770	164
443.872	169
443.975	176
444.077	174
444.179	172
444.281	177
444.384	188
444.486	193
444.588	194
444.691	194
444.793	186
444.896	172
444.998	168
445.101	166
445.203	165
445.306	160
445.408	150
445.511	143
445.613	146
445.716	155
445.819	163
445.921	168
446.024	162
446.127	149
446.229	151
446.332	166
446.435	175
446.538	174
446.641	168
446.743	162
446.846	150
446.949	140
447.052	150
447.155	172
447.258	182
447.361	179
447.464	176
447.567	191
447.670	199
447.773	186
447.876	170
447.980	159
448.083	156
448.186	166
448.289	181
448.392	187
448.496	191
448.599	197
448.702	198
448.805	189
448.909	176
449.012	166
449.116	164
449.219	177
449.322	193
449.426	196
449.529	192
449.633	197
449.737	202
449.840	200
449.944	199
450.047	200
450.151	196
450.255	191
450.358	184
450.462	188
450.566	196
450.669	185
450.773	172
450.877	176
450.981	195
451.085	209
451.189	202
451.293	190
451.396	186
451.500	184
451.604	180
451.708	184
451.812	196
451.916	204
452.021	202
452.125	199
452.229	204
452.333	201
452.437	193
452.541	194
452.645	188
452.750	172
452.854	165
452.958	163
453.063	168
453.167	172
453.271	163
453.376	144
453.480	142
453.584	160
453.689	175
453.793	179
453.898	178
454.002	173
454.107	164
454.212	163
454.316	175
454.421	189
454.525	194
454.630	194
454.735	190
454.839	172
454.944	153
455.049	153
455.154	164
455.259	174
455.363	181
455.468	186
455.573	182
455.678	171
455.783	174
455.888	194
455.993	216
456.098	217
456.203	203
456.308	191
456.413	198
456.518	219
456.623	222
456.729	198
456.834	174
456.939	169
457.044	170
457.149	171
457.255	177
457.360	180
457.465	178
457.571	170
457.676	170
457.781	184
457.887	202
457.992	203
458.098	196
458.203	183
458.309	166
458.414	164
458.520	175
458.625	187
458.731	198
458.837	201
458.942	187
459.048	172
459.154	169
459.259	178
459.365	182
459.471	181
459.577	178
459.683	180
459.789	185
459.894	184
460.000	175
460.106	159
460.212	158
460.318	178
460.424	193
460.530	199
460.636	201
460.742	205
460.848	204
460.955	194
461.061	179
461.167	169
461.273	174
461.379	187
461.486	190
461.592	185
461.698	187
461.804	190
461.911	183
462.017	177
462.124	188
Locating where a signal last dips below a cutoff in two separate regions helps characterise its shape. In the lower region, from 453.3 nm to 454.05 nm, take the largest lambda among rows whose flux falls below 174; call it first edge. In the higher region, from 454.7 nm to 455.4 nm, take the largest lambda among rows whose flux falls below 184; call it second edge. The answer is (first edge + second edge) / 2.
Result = 454.68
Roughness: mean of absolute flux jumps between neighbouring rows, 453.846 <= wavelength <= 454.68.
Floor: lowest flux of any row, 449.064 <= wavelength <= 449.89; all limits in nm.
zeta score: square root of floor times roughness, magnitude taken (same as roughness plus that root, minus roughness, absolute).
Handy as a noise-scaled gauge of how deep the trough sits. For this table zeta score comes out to 33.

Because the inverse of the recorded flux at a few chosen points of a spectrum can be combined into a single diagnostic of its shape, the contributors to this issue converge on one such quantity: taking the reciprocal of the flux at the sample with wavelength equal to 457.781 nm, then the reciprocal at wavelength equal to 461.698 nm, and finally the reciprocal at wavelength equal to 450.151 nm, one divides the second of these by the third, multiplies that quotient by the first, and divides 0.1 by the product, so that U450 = 17.6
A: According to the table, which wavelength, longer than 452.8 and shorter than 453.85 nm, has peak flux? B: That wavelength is 453.793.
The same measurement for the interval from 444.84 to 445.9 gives 444.896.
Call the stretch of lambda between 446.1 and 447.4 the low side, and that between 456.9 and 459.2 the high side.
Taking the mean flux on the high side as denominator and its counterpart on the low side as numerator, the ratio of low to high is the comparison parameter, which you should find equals 0.90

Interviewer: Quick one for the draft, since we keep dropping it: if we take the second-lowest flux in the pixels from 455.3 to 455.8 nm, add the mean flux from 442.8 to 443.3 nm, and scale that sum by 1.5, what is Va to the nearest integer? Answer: 525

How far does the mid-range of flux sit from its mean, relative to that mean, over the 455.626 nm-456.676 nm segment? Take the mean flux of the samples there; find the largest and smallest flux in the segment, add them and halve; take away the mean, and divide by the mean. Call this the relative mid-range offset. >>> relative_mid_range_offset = -0.020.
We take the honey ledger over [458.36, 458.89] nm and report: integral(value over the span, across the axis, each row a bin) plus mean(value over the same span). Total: 283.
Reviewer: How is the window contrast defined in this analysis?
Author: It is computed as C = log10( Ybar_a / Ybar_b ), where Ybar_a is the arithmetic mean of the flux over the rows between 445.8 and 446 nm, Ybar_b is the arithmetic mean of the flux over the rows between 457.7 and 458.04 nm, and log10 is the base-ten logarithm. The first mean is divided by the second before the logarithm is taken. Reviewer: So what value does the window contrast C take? -0.07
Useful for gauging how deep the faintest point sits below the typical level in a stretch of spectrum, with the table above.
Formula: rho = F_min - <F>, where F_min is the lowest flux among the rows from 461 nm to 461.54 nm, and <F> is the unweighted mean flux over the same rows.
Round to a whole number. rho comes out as -11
